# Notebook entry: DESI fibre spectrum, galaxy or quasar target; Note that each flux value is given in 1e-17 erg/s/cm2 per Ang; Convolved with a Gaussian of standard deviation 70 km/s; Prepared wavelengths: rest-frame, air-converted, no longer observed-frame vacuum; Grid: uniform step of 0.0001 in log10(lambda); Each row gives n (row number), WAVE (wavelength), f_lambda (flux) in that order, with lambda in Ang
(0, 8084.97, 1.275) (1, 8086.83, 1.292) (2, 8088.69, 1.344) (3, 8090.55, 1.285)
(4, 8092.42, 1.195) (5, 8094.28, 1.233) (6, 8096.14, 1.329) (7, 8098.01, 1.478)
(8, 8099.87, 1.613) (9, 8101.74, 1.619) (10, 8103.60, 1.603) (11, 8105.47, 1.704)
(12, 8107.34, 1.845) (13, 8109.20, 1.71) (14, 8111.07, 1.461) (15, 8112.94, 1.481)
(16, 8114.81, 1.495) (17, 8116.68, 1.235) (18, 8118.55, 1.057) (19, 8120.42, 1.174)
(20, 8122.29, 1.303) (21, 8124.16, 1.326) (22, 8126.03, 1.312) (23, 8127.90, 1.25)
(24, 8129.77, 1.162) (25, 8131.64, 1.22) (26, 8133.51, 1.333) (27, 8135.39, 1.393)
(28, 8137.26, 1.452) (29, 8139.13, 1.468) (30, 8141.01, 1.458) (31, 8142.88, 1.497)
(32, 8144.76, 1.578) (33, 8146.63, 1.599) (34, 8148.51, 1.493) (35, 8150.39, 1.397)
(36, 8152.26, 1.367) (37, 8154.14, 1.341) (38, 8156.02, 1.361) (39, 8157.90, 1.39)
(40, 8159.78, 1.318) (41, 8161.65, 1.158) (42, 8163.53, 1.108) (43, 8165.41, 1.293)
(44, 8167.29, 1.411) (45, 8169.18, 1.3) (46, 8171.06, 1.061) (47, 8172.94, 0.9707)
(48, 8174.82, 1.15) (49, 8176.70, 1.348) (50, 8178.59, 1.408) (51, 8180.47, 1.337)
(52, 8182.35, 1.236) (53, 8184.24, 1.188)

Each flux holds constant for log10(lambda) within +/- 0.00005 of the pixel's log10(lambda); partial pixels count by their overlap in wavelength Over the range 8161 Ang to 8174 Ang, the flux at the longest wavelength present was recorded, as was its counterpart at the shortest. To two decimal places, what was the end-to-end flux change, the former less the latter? -0.19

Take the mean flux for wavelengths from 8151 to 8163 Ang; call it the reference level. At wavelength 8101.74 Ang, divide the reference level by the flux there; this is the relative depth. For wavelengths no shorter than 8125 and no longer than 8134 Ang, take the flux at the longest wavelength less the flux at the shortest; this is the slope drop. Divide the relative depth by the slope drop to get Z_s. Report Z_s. 39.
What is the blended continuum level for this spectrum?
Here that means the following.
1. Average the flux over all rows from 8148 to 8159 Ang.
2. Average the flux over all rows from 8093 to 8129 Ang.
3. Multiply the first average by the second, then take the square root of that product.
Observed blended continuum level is 1.41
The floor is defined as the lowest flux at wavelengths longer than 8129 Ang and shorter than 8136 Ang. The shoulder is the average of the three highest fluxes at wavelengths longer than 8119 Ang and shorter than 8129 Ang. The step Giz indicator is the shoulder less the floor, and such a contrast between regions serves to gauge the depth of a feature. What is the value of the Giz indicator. 0.2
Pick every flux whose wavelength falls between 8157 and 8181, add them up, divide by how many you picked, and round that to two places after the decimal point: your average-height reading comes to 1.25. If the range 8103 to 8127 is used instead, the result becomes 1.44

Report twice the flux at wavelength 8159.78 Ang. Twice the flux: 2.64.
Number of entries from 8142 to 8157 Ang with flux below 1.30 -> 0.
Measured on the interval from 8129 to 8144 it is 2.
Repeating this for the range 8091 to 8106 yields 2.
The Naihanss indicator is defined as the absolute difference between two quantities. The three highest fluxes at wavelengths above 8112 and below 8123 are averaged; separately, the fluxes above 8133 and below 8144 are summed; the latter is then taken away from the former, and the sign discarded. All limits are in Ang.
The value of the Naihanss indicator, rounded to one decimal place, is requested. 7.2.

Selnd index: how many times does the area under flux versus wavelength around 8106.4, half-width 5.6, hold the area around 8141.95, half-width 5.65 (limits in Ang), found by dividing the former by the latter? 1.09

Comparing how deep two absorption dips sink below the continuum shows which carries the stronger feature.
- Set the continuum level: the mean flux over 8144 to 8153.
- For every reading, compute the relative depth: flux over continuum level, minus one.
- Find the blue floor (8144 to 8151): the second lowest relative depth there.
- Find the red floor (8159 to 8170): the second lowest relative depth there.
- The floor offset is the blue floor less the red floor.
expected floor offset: 0.23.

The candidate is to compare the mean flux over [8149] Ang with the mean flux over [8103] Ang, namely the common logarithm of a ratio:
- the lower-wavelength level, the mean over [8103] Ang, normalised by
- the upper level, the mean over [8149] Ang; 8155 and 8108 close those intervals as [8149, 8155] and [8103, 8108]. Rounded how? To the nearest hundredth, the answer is 0.10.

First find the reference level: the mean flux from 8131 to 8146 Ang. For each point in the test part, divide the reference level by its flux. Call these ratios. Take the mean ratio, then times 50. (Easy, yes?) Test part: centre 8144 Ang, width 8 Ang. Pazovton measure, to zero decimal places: 47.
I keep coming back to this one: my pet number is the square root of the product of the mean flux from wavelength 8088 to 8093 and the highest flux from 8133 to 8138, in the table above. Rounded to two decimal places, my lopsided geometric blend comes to 1.36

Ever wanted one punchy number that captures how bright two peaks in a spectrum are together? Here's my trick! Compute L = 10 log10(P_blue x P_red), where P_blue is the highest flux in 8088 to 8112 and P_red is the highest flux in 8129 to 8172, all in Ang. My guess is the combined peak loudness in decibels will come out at 4.7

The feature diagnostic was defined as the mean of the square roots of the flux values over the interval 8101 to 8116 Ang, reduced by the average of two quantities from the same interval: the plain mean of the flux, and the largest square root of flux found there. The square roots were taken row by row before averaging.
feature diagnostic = -0.22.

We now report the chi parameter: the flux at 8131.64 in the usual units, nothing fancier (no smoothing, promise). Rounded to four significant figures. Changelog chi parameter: 1.220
